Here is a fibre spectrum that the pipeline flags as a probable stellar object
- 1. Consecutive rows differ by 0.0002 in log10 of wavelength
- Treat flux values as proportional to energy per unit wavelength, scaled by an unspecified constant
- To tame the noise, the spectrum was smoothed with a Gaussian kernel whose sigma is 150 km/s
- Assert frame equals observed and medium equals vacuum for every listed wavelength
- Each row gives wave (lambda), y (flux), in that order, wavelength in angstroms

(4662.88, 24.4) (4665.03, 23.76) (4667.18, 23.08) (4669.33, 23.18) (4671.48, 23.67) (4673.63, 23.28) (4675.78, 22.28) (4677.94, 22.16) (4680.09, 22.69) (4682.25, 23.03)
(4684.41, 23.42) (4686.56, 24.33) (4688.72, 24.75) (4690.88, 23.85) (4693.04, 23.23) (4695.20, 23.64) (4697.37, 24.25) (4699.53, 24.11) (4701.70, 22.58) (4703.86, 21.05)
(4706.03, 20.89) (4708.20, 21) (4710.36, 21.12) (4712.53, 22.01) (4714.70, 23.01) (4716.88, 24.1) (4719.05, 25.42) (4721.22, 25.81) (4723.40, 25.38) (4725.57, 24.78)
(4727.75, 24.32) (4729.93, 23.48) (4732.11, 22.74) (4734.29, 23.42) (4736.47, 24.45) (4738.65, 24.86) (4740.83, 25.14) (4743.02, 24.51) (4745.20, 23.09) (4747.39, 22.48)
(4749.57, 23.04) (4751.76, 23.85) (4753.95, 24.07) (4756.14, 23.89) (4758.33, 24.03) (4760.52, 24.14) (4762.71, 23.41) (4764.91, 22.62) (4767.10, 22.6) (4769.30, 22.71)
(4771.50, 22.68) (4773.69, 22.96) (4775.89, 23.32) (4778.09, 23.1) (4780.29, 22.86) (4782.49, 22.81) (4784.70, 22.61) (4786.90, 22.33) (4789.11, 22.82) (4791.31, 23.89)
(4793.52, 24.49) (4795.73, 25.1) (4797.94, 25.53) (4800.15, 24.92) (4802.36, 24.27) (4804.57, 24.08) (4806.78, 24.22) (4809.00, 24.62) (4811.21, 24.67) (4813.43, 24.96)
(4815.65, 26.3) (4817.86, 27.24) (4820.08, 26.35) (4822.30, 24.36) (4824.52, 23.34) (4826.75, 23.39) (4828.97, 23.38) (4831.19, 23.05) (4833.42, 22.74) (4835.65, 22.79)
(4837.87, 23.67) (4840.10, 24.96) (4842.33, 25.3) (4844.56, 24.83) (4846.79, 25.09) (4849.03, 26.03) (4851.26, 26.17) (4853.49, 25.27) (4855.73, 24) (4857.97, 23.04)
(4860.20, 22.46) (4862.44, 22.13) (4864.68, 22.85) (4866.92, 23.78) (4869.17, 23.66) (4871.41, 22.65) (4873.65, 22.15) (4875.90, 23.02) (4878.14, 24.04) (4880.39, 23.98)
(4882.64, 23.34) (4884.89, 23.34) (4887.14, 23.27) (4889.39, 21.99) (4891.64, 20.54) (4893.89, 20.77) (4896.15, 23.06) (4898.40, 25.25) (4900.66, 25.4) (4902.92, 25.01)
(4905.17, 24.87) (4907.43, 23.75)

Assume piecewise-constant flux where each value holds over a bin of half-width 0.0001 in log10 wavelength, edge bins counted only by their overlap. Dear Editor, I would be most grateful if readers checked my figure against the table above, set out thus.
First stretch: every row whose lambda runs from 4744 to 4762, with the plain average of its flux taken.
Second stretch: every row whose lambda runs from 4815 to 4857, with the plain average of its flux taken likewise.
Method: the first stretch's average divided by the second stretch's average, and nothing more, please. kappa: 0.96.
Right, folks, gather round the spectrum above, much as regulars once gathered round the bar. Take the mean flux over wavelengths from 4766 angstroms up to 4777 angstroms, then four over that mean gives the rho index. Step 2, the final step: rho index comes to 0.175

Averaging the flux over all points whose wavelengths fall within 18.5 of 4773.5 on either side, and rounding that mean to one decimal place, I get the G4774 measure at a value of 23.1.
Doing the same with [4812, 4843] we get 24.4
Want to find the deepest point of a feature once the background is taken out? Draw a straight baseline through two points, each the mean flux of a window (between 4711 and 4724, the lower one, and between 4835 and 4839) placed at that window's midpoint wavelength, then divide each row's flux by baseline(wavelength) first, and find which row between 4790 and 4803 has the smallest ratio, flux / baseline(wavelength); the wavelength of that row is 4791.31 angstroms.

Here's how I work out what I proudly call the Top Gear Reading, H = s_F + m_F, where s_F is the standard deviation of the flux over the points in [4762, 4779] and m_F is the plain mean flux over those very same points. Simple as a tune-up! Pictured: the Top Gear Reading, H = 23.2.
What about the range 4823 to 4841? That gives 24.1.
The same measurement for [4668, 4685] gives 23.5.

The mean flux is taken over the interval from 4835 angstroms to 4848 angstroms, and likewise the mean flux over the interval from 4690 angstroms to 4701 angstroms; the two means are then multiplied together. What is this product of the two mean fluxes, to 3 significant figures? 582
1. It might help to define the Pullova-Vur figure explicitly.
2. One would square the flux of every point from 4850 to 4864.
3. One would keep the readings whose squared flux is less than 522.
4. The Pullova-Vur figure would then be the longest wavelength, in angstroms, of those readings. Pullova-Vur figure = 4862.44 angstroms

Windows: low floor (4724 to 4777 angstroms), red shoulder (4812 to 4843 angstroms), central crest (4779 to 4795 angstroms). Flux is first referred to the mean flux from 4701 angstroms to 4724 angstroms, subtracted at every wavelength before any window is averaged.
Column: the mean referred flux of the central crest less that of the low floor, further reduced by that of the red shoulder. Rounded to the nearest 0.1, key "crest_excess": -2.0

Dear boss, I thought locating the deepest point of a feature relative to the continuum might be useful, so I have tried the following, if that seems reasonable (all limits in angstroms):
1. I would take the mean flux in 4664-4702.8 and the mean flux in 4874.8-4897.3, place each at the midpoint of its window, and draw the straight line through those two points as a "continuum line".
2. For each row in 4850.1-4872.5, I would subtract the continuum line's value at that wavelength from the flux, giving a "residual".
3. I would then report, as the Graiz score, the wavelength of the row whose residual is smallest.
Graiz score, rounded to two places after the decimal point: 4862.44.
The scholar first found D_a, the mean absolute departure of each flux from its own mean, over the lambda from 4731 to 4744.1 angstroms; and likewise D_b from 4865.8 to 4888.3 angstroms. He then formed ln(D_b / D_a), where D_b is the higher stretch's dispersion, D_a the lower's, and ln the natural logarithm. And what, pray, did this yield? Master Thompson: -0.5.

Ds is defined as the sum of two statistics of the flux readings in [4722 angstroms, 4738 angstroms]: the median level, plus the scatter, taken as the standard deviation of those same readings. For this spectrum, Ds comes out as 25.2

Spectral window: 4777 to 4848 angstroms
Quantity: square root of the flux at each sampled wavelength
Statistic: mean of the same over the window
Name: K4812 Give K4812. 4.92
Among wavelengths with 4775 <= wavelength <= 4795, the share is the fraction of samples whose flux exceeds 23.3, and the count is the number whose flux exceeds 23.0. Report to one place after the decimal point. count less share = 3.7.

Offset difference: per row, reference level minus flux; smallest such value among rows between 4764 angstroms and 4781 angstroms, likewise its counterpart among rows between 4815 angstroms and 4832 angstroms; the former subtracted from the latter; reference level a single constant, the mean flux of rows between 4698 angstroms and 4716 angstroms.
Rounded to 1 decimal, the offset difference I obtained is -3.9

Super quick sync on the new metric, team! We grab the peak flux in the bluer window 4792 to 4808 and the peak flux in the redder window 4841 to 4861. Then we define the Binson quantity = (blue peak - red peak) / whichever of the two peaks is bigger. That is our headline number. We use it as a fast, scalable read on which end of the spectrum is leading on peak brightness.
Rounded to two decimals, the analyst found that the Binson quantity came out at -0.02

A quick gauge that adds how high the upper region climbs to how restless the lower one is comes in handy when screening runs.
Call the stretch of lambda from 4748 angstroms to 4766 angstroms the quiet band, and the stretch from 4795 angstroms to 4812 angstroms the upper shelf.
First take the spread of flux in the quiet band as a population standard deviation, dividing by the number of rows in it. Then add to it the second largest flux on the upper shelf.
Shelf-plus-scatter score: 25.6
